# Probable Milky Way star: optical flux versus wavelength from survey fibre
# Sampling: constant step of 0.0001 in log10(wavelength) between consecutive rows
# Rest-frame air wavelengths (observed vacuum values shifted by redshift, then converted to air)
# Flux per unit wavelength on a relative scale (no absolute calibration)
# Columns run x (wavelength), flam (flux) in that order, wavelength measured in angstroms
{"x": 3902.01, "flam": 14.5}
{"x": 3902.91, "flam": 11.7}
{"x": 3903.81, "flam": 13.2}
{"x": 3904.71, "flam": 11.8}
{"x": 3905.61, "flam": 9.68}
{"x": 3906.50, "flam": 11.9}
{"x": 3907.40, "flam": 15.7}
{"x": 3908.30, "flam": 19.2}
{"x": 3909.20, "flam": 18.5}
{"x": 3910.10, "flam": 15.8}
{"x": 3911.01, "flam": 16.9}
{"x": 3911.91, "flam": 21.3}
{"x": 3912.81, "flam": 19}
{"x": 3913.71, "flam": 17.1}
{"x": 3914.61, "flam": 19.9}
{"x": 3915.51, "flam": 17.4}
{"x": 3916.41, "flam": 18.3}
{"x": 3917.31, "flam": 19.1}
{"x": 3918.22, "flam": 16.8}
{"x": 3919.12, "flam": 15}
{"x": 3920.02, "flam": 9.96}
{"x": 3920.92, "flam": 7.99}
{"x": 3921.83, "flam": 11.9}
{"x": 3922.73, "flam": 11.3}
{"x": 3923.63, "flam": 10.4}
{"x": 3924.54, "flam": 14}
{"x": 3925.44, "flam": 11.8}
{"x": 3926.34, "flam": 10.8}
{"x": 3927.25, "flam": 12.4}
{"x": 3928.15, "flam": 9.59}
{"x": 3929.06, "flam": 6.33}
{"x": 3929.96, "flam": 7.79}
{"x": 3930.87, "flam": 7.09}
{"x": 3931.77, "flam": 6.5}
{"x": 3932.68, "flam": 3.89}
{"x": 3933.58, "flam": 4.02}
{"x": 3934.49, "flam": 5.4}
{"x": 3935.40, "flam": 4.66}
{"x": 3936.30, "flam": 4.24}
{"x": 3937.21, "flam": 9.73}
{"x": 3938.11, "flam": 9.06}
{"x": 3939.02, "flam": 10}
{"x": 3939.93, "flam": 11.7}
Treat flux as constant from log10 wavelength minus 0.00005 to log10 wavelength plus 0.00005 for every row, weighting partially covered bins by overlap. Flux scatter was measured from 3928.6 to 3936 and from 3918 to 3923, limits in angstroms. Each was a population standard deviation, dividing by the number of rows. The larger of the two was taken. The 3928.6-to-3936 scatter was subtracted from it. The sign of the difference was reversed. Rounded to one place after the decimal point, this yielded -1.6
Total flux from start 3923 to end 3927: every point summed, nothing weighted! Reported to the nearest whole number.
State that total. 47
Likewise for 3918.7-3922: 45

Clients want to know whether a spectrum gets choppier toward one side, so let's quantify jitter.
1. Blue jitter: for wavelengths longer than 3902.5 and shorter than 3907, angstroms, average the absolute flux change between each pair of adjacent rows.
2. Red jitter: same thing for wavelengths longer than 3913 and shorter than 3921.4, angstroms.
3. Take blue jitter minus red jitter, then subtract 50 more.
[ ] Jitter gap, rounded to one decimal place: -50.5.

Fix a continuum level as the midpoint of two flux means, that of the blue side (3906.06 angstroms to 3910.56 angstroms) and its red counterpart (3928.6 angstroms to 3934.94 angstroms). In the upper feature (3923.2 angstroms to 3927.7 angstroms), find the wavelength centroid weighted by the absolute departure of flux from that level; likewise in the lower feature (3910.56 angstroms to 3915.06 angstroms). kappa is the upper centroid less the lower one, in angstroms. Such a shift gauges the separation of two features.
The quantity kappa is 12.4 angstroms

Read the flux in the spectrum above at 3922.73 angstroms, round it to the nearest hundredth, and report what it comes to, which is 11.30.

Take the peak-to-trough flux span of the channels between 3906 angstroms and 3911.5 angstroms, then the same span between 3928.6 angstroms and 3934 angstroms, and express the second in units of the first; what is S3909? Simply 0.53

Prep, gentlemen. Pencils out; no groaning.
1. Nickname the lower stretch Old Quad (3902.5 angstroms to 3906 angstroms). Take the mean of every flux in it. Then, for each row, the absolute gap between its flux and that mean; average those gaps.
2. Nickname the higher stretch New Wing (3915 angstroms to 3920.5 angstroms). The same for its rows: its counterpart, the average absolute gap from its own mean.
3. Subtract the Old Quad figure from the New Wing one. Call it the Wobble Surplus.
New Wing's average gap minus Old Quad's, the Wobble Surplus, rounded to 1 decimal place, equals 1.5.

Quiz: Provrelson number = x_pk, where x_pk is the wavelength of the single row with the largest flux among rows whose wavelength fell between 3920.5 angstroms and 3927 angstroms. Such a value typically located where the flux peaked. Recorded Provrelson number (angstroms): 3924.54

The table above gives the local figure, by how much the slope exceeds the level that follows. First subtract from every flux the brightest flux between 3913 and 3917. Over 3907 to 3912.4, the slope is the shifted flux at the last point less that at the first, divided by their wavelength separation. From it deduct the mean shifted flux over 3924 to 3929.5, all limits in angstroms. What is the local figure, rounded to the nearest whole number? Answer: 10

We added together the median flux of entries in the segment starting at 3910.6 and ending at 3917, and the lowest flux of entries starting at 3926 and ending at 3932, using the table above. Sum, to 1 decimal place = 24.6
